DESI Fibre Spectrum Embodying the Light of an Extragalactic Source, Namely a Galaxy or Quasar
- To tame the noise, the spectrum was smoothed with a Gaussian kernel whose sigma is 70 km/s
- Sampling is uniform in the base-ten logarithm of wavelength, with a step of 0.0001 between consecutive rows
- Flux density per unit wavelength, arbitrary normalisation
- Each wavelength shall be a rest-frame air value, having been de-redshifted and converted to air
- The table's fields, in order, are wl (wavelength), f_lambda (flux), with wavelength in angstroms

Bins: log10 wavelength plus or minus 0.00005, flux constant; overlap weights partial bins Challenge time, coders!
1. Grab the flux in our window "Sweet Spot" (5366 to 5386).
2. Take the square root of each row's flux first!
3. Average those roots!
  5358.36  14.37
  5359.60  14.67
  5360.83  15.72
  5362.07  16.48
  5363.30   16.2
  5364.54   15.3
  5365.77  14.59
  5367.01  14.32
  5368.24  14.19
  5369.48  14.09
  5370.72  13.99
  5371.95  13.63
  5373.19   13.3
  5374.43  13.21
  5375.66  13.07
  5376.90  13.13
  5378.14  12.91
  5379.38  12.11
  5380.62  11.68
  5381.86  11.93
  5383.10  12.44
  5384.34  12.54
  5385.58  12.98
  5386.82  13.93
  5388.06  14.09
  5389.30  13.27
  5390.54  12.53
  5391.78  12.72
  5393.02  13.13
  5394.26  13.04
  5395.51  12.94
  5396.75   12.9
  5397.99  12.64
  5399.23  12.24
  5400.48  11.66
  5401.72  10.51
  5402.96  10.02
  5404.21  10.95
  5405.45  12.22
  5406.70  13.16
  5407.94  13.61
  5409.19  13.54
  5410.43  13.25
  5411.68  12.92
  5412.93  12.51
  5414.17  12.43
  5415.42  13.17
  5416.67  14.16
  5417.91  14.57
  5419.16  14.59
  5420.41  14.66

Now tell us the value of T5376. 3.62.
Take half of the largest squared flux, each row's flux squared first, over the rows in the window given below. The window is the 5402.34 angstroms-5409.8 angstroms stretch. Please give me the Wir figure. 93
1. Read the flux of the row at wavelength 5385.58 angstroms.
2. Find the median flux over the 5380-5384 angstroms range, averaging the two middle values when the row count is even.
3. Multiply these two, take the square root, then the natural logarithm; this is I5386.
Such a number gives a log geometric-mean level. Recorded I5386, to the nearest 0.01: 2.52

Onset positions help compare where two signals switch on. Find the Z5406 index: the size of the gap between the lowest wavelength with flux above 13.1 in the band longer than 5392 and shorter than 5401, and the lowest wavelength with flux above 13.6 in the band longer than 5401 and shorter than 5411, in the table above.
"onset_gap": 14.9 angstroms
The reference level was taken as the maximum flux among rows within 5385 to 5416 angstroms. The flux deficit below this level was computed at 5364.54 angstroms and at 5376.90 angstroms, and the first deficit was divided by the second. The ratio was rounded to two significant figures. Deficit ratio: -1.3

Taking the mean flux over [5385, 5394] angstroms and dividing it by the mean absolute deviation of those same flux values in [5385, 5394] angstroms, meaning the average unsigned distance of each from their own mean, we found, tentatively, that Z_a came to 29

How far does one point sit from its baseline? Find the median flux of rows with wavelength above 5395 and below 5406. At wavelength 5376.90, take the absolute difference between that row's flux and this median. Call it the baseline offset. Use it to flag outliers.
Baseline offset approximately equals 0.91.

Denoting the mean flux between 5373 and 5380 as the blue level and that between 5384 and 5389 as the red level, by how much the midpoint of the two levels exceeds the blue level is 0.2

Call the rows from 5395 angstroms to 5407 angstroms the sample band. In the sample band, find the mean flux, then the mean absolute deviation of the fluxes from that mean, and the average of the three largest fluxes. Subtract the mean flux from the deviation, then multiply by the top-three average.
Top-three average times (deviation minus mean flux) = -143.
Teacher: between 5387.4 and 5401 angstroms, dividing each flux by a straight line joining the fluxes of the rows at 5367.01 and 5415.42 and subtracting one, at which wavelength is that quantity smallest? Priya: 5400.48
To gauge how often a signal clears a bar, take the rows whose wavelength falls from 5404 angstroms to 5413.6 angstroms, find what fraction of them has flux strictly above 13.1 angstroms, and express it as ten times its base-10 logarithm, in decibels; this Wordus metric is -3.0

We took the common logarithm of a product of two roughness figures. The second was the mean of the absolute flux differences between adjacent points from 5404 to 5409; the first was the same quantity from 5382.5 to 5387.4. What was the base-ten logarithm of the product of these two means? -0.36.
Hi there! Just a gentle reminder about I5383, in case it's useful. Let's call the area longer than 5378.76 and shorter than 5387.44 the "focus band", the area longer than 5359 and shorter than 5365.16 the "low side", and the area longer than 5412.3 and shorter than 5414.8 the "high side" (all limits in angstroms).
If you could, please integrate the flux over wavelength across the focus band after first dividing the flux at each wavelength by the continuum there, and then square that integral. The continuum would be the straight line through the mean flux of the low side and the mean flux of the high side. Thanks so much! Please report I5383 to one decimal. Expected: 57.2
